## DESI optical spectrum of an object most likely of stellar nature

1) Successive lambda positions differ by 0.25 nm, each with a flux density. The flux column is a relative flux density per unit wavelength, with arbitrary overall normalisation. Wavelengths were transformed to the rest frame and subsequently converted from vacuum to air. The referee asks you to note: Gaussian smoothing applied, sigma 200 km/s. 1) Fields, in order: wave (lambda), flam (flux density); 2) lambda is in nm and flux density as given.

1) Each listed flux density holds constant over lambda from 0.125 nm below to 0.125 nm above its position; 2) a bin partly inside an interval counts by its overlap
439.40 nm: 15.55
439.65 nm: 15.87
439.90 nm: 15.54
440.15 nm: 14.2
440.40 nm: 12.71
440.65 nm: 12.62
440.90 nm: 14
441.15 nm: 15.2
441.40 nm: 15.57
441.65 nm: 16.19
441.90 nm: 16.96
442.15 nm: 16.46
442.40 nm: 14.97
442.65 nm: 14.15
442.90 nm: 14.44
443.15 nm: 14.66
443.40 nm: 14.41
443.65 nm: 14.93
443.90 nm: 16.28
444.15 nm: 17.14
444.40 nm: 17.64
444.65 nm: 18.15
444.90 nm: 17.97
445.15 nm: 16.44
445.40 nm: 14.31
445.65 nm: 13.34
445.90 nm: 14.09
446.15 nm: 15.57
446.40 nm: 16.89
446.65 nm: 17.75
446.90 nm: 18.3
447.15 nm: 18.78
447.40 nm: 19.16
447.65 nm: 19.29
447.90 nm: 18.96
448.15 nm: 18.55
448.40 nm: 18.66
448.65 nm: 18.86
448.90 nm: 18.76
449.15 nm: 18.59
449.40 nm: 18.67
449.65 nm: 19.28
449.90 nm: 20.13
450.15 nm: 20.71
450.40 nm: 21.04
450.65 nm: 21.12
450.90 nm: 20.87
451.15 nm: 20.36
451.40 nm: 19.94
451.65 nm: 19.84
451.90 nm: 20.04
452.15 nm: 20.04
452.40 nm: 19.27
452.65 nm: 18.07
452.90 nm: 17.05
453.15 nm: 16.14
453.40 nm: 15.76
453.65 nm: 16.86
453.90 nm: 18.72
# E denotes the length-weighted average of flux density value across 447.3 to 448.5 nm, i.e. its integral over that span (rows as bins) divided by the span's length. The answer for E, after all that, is 19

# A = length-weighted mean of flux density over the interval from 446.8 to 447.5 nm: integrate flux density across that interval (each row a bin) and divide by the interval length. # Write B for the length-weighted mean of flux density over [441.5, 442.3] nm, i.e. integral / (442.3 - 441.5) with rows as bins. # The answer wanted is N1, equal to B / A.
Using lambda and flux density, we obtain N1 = 0.88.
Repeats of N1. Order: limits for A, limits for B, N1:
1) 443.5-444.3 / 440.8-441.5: 0.93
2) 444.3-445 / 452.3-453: 1.01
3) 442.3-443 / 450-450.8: 1.44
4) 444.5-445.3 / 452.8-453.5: 0.94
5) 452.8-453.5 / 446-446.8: 1.02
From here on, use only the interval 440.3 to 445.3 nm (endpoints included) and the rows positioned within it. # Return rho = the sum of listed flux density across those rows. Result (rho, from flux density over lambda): 311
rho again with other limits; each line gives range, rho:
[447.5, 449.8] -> 170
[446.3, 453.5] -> 551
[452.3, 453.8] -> 103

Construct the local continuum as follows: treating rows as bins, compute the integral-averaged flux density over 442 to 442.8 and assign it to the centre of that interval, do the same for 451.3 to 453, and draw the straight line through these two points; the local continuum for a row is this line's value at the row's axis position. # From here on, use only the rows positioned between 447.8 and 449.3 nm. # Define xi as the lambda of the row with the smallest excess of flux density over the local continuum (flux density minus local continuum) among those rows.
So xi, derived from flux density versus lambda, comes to 449.15 nm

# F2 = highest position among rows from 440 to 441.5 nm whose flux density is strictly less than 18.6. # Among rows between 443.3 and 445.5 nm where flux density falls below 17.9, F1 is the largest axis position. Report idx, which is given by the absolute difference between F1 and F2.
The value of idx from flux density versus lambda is 4.00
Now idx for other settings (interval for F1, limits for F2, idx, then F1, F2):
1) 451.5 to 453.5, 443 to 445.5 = 8.00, 453.40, 445.40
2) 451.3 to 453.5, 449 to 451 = 4.25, 453.40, 449.15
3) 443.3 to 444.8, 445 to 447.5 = 2.50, 444.40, 446.90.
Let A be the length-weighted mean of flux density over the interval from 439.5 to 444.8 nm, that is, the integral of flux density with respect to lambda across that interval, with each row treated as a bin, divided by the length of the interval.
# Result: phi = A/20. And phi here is 0.77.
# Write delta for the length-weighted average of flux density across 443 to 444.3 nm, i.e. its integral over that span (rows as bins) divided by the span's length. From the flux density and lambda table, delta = 16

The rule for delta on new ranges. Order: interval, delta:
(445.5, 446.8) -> 16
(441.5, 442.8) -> 16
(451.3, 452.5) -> 20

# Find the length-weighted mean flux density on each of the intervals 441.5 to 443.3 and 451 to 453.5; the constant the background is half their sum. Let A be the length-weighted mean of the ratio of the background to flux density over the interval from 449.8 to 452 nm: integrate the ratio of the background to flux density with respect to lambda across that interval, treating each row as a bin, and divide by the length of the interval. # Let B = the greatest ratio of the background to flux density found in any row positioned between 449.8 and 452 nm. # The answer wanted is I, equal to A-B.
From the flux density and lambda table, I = -0.03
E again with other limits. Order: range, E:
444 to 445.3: 17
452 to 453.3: 18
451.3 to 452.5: 20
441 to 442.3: 16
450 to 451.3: 21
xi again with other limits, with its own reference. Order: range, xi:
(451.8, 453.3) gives 453.15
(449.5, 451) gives 449.65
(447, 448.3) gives 448.15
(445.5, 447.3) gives 445.65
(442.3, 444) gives 443.40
